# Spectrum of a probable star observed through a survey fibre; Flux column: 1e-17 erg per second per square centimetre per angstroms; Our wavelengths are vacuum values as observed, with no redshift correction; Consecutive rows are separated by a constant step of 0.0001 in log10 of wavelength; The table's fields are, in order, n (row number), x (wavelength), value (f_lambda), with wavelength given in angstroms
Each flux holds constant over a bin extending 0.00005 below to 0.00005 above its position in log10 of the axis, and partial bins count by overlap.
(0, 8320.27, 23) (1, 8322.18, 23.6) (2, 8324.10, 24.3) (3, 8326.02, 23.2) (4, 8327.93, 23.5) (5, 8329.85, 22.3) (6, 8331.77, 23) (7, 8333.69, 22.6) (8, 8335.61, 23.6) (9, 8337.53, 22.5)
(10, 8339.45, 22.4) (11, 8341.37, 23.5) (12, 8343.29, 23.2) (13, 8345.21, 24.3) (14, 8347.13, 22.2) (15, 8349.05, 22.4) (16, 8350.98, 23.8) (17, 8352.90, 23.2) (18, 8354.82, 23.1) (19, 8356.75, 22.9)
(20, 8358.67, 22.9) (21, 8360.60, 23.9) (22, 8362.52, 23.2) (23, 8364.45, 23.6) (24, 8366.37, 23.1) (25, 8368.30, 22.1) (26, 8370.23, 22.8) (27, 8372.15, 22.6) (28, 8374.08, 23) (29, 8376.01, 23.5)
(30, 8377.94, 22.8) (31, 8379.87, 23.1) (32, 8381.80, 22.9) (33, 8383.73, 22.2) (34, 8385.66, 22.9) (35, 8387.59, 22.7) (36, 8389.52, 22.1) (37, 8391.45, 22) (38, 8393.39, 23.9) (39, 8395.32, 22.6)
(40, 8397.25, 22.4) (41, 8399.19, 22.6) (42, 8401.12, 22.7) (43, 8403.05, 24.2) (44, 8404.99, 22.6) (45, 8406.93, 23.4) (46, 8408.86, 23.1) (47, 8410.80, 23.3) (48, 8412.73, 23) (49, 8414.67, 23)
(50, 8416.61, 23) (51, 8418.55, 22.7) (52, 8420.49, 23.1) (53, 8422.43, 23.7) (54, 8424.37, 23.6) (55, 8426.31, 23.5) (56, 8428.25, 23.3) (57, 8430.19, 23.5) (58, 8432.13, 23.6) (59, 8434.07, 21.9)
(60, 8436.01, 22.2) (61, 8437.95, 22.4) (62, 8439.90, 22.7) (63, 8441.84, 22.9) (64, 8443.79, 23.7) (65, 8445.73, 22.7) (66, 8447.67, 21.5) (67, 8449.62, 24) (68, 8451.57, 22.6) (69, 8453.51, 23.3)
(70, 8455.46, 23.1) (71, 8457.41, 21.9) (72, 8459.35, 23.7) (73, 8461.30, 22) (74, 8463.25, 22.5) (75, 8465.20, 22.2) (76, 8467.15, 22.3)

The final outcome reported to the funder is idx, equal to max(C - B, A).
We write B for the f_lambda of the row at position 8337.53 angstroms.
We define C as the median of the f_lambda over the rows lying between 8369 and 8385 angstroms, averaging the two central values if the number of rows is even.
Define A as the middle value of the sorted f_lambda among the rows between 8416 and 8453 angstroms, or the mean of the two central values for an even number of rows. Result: 23.0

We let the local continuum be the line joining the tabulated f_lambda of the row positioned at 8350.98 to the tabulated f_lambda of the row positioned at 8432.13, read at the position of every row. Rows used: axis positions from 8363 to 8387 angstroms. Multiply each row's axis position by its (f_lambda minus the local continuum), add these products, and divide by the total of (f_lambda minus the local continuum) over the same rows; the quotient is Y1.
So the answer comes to 8375.6 angstroms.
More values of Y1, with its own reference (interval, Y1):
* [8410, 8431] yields 8417.5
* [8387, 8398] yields 8392.1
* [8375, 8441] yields 8405.4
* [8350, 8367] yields 8358.7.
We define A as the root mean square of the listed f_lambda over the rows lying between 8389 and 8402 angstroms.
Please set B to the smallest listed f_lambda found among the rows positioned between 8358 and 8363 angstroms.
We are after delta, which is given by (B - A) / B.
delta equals 0.012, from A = 22.62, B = 22.9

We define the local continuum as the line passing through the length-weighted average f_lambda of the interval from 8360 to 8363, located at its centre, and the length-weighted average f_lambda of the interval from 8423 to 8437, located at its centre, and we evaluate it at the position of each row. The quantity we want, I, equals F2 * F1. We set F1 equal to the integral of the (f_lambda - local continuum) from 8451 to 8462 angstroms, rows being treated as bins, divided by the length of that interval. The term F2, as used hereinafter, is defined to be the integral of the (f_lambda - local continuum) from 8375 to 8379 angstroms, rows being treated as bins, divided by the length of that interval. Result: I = 0.05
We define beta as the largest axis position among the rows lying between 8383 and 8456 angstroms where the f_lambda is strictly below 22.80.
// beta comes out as 8451.57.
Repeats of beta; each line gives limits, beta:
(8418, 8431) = 8418.55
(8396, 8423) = 8418.55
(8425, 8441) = 8439.90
